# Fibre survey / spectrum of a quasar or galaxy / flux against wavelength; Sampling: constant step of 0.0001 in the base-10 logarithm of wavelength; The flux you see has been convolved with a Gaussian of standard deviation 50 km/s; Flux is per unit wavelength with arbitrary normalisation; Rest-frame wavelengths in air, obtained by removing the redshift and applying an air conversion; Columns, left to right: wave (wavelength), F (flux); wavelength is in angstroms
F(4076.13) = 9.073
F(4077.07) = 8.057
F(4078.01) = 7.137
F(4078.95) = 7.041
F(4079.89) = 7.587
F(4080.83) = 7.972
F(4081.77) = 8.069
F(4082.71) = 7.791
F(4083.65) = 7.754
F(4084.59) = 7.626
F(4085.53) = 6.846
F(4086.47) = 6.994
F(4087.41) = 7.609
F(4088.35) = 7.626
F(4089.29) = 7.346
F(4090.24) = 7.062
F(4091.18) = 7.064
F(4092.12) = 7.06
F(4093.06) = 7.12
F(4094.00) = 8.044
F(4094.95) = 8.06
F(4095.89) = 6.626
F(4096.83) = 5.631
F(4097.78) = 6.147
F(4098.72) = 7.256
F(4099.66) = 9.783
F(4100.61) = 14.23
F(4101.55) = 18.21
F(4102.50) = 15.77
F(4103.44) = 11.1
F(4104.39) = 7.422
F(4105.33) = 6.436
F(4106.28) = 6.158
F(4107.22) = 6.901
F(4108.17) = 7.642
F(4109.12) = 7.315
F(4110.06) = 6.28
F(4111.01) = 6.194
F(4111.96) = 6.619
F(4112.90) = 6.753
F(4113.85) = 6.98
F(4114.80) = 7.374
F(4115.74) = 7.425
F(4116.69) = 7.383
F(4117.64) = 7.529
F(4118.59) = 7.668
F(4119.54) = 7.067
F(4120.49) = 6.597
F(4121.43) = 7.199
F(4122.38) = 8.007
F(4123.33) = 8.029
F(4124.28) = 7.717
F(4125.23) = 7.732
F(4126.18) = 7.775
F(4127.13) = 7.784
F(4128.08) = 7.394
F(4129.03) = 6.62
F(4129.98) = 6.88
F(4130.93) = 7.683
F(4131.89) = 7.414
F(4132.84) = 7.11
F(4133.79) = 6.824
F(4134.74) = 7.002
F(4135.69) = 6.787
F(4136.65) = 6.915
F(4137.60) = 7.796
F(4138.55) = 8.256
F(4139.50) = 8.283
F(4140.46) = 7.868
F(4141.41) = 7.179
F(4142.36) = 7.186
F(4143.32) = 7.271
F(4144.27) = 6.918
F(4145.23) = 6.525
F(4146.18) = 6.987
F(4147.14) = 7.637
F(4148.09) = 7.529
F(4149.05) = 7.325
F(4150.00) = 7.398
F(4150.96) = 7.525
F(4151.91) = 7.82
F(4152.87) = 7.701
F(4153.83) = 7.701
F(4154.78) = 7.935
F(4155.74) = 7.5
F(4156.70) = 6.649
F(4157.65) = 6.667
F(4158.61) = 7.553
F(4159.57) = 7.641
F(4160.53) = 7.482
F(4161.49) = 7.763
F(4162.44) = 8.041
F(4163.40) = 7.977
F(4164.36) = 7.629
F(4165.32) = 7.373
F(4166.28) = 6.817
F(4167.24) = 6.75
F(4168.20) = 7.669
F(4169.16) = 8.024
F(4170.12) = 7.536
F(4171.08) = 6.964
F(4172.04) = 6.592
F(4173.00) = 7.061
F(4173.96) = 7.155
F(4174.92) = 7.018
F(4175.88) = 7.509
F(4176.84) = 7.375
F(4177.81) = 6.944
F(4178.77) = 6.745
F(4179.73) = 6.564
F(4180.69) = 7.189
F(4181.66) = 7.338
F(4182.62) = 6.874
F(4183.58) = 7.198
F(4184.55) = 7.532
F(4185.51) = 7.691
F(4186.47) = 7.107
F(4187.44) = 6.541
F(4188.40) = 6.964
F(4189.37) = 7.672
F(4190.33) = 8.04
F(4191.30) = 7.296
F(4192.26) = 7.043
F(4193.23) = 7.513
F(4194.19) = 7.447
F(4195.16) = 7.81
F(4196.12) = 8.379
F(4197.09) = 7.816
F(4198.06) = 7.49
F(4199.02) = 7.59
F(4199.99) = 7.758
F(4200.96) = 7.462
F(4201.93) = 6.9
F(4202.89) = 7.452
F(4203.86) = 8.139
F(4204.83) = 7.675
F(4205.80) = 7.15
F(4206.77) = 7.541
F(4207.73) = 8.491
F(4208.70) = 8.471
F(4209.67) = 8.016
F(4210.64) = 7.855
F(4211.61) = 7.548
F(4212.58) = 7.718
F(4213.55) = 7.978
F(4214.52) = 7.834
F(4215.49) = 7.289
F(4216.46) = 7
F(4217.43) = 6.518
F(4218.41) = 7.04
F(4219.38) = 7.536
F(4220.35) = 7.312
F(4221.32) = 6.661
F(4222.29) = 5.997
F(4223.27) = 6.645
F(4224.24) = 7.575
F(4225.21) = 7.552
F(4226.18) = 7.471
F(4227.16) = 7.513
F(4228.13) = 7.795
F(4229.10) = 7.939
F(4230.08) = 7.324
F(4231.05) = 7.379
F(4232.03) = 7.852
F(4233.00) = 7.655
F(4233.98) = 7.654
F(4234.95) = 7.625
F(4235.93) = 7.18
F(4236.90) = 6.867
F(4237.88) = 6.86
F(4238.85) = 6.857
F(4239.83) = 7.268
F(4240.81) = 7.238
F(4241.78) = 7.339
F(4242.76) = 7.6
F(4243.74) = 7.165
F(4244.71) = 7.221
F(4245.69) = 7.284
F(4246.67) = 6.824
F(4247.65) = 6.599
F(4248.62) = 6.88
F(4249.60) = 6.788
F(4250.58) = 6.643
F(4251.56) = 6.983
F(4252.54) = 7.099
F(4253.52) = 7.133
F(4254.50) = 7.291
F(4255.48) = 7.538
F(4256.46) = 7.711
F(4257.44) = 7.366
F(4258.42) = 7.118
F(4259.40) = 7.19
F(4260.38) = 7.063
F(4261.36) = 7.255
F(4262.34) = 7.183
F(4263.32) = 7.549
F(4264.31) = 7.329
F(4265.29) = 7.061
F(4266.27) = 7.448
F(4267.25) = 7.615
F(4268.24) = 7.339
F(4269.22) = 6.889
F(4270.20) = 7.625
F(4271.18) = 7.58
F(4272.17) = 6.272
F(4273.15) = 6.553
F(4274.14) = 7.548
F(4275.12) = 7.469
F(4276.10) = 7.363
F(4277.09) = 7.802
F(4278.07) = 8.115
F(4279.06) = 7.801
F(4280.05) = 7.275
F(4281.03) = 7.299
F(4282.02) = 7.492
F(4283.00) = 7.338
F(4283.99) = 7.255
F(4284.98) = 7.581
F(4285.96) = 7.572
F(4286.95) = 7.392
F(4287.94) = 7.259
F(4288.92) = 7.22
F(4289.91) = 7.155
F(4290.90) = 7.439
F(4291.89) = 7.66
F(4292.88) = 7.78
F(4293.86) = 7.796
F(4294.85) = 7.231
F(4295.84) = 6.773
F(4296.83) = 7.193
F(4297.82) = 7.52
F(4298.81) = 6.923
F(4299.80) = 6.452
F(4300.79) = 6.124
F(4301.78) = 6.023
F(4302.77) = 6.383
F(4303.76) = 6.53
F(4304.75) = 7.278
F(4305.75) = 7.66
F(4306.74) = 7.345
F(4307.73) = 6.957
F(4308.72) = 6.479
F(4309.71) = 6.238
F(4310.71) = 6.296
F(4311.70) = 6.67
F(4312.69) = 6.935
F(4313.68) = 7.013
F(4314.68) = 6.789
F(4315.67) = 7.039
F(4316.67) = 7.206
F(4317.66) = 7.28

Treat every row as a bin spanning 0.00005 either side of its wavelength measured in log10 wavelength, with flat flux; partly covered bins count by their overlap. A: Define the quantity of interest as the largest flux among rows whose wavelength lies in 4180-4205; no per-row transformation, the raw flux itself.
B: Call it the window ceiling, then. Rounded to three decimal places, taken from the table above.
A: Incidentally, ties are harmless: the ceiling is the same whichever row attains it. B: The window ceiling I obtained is 8.379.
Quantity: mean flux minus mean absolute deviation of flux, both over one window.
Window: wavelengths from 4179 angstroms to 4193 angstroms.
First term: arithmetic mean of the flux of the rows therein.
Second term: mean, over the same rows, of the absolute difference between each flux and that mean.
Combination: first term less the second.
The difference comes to 6.9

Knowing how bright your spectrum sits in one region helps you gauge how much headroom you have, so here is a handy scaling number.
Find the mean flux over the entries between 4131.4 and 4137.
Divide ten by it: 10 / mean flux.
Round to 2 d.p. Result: 1.43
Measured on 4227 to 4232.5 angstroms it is 1.31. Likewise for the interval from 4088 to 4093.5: 1.39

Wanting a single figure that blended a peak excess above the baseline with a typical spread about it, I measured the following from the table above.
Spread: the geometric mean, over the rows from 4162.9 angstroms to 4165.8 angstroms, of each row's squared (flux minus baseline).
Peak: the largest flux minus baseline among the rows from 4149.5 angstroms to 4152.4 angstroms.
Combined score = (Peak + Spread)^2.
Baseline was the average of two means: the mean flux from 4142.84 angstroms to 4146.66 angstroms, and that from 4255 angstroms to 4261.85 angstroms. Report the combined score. 0.9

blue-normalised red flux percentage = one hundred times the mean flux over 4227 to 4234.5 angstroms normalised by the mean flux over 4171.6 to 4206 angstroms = 104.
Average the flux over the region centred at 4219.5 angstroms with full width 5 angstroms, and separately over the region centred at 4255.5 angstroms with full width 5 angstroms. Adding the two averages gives 14.4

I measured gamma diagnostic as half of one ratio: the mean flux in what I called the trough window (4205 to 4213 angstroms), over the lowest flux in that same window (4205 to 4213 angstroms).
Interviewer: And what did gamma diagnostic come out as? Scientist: 0.549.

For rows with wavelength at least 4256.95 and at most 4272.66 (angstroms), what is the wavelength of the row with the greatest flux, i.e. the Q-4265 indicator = 4270.20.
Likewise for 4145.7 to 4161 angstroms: 4154.78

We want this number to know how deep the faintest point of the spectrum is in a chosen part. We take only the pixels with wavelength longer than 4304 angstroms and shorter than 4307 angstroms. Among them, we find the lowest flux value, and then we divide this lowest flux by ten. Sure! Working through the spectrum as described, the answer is 0.728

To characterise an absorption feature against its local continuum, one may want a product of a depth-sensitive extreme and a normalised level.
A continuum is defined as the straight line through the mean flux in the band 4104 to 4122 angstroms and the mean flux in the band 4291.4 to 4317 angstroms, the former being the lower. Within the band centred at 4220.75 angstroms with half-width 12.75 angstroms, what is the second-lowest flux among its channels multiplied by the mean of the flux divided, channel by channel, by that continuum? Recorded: 6.97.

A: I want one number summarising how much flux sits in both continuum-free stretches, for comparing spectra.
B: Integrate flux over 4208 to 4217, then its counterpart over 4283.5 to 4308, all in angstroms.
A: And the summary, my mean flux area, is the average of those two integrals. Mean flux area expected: 122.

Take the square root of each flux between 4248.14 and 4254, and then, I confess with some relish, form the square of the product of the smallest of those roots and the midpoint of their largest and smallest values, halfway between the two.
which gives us 45.7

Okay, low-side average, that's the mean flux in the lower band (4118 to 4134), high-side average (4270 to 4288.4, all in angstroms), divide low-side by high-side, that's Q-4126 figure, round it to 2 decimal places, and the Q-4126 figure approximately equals 1.00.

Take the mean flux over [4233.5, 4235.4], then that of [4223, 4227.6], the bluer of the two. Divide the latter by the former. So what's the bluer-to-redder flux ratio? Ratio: 0.96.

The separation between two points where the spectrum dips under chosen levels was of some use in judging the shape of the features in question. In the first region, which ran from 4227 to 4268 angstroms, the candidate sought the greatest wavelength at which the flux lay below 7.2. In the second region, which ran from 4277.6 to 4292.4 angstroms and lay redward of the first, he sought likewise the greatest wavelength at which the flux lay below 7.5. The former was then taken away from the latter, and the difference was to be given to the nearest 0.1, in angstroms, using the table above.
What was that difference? 25.6 angstroms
